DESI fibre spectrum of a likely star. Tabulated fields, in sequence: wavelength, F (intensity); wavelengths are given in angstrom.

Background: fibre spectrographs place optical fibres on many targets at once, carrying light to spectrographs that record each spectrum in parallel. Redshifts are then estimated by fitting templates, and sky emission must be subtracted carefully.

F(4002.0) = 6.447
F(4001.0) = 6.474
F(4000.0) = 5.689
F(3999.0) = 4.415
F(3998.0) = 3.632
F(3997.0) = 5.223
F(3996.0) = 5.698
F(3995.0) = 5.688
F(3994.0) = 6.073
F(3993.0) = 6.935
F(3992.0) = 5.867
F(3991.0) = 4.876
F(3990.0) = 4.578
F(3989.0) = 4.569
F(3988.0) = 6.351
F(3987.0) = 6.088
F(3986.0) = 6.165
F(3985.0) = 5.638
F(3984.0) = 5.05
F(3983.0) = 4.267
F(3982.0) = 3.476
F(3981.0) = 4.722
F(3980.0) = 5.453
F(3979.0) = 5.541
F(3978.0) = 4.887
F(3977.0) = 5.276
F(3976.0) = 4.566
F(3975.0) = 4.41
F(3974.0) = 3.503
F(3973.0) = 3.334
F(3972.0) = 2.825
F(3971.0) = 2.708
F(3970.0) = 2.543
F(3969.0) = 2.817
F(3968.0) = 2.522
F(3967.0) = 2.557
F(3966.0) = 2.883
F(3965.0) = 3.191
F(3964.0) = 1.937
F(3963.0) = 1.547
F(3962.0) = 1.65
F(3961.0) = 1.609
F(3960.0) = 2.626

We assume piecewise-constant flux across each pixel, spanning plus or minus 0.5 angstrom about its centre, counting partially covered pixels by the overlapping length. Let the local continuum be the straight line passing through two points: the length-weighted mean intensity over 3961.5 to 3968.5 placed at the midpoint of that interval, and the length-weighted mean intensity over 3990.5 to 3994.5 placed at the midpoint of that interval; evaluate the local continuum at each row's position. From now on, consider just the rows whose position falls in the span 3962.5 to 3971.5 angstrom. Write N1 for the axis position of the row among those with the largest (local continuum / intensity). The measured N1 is 3963.0 angstrom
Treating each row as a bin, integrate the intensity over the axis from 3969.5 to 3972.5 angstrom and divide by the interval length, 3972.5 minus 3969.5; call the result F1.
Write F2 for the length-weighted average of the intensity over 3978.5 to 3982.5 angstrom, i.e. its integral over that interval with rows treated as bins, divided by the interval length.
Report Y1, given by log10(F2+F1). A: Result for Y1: 0.87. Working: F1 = 2.7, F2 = 4.80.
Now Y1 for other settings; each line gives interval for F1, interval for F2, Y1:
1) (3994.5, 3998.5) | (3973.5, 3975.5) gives 0.96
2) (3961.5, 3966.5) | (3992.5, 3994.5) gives 0.94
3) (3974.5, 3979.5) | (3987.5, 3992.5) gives 1.01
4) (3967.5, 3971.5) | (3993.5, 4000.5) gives 0.89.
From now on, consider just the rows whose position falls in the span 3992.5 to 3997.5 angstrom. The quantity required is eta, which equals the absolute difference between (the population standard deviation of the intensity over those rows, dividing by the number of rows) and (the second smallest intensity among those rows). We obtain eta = 5.1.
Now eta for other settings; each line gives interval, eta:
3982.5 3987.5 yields 4.3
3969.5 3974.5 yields 2.3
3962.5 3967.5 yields 1.3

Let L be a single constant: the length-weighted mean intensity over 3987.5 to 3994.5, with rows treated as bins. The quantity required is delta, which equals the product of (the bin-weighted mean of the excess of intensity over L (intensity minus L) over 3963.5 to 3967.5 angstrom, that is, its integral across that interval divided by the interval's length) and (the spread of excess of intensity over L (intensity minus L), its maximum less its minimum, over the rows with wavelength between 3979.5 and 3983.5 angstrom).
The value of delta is -5.9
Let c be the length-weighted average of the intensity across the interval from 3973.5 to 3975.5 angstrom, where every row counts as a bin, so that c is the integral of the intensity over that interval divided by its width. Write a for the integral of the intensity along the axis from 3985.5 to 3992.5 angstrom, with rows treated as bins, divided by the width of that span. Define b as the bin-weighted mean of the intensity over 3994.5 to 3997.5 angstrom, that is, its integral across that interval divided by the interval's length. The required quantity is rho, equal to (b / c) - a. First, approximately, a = 5.5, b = 5.5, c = 4.0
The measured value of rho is -4.1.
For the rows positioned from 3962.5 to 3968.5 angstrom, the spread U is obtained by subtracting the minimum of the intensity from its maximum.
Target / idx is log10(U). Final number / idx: 0.22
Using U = 1.6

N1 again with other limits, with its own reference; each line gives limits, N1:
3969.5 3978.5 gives 3970.0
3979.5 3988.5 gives 3982.0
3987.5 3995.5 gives 3990.0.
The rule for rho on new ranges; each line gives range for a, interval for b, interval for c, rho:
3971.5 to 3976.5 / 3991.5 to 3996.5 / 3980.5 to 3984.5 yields -2.3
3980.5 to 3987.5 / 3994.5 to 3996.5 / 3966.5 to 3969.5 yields -2.9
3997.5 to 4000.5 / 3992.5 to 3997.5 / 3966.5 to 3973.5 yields -2.4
